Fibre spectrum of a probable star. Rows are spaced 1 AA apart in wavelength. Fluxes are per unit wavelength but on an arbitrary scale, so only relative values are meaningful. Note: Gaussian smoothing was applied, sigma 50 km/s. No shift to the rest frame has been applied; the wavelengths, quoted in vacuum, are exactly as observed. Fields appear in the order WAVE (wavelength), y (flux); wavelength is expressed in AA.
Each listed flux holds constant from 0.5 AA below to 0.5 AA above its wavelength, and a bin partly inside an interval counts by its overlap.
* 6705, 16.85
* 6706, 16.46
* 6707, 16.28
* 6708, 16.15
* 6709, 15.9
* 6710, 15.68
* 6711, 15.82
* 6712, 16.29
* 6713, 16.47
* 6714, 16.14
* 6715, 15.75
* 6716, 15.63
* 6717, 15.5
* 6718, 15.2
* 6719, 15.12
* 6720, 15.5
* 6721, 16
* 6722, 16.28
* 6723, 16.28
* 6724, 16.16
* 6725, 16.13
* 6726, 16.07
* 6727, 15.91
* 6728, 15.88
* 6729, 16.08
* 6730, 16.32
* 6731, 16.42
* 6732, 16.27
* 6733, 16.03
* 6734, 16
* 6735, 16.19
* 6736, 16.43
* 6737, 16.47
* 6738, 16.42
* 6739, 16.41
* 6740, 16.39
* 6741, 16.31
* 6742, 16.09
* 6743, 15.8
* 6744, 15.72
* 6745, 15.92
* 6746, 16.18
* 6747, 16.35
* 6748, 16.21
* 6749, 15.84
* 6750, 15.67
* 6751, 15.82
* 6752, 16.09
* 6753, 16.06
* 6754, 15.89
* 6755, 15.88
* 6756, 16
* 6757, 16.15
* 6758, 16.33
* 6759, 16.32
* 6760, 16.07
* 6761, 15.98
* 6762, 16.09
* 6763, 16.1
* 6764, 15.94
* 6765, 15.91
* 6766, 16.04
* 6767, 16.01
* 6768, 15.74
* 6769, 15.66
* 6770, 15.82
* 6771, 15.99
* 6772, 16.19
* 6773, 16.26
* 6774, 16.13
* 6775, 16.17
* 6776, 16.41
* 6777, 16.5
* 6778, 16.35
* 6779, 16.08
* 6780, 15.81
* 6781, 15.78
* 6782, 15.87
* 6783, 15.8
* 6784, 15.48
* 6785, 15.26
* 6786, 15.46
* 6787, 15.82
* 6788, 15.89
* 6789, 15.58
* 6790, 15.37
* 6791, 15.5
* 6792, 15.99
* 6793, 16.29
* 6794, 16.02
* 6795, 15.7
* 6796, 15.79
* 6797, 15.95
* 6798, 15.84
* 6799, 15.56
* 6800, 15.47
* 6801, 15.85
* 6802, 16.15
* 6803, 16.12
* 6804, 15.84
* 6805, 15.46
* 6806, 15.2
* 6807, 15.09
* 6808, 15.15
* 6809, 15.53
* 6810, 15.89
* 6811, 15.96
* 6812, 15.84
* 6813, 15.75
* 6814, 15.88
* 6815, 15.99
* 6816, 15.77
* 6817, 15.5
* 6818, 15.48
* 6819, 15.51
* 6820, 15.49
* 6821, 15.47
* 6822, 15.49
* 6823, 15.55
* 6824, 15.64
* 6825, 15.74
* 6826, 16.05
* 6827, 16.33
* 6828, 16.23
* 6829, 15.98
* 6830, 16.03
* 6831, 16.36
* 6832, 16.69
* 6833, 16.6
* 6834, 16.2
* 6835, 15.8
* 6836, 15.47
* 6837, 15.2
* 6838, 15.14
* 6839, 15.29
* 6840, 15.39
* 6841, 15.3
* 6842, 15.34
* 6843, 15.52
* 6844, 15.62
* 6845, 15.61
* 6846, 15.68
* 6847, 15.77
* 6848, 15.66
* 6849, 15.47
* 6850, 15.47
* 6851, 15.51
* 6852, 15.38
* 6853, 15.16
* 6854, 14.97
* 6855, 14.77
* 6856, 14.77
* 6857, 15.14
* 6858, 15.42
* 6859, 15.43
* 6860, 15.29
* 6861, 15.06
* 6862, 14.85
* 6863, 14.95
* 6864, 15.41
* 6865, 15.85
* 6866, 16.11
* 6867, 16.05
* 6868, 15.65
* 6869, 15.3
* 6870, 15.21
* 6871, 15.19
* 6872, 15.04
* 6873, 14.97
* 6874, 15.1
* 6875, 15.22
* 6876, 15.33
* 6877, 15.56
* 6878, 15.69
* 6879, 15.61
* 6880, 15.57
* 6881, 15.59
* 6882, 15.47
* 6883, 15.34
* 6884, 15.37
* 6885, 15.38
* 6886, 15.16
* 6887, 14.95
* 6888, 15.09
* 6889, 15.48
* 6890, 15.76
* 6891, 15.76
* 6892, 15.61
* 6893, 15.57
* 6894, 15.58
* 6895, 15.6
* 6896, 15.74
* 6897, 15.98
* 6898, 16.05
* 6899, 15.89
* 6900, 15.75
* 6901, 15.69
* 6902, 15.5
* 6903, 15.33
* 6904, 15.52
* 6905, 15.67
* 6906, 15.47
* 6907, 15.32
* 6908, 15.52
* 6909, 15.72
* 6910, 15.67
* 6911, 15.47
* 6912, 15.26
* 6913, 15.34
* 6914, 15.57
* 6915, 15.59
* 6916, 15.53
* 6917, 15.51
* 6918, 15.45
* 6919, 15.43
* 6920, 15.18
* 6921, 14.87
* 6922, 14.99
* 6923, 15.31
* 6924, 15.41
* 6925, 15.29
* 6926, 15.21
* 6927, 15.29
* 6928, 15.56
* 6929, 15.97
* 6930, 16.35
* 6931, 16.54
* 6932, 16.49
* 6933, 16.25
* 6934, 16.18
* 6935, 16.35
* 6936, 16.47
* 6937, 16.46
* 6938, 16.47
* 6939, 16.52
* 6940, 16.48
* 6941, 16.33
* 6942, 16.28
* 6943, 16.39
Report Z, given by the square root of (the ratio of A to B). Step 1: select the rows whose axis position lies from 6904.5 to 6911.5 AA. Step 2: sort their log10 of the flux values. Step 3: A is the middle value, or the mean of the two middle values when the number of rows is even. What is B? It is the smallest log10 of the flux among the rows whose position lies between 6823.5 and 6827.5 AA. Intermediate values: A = 1.19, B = 1.19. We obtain 1.00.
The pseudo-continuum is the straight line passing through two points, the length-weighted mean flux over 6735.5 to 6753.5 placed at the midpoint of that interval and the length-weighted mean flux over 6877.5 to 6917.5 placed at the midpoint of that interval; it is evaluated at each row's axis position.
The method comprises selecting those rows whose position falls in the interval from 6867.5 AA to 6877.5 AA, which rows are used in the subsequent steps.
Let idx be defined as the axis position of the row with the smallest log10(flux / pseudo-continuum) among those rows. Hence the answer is 6873 AA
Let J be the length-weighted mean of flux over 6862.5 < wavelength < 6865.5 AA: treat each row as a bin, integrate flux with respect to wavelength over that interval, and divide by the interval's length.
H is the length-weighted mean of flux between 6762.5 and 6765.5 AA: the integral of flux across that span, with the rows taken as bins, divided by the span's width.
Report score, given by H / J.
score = 1.04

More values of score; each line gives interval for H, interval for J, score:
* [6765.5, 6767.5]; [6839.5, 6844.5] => 1.04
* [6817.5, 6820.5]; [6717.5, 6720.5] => 1.01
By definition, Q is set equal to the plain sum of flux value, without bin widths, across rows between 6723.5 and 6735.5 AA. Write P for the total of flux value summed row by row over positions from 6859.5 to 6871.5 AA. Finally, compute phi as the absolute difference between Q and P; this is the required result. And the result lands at 8.5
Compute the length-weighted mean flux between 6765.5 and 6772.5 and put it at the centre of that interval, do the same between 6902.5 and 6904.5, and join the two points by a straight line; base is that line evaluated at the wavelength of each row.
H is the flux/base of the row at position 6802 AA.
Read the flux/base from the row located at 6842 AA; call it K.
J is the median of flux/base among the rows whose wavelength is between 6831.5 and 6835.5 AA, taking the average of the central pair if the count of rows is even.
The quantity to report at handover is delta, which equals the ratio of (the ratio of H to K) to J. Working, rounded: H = 1.022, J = 1.05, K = 0.98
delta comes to 1.00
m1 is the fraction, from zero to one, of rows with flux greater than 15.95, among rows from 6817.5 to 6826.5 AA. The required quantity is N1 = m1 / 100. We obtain 0.0011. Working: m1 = 0.11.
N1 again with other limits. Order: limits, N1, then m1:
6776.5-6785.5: 0.0033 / 0.33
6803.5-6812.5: 0.0011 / 0.11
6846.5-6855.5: 0.0000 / 0.00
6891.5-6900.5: 0.0022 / 0.22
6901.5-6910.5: 0.0000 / 0.00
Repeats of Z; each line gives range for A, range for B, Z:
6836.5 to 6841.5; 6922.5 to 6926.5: 1.00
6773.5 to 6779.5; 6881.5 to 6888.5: 1.02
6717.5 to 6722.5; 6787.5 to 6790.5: 1.00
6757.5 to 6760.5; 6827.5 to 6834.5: 1.00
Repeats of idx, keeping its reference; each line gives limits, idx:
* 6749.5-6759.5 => 6750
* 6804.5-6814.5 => 6807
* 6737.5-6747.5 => 6744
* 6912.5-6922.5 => 6921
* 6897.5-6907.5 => 6903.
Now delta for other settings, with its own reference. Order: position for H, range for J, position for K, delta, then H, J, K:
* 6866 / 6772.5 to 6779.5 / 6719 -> 1.08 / 1.035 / 1.02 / 0.94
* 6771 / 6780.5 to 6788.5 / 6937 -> 0.94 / 1.005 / 0.99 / 1.08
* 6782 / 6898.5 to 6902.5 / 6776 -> 0.95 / 1.000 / 1.02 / 1.03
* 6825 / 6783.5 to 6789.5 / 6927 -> 1.03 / 1.002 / 0.98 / 1.00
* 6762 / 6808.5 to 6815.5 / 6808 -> 1.04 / 1.009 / 1.01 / 0.96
